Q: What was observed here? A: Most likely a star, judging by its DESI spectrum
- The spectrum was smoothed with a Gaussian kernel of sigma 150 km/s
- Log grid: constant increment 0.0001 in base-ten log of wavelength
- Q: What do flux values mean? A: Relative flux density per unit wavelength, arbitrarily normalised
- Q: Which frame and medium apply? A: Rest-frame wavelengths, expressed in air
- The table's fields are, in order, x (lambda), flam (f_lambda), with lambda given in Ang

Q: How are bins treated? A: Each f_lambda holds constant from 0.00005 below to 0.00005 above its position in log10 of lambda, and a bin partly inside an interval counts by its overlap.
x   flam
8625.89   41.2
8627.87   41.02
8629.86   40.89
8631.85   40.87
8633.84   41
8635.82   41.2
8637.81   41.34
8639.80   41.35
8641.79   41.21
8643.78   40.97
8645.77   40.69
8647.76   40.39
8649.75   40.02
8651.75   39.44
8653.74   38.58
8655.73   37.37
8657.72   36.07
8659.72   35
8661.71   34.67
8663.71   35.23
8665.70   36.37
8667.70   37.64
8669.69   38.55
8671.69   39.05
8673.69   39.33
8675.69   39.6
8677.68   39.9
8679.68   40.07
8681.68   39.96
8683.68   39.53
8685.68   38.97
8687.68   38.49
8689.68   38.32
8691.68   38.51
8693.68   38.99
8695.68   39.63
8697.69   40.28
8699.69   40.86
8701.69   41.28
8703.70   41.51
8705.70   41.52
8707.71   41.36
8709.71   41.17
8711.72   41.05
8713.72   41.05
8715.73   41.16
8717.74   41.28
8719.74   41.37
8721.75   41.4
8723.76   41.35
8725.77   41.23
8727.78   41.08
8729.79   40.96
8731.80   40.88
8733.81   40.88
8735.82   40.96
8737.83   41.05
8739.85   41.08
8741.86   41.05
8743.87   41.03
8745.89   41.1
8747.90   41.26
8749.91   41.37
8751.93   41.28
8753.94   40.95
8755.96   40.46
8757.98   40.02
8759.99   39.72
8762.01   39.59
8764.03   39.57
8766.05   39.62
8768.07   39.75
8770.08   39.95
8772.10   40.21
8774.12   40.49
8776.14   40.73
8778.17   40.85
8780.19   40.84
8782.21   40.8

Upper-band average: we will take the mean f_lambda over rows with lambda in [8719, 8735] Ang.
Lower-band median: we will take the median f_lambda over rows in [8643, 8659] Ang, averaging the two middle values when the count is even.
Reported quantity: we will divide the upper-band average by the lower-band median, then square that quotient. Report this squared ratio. 1.07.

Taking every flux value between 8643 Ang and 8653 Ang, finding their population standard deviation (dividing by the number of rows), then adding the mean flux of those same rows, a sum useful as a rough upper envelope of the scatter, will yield 40.8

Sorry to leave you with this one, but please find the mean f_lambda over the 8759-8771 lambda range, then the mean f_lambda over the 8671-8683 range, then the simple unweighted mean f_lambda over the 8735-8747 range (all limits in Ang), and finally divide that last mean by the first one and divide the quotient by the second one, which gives 0.0261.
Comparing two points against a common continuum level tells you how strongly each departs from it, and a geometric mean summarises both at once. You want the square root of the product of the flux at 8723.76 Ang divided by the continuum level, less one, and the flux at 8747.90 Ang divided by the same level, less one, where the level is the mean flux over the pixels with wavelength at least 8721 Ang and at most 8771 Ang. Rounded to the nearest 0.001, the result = 0.015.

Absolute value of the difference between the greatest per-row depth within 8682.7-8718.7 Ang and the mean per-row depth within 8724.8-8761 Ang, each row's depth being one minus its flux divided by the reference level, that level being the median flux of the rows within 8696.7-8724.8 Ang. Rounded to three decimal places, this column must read 0.063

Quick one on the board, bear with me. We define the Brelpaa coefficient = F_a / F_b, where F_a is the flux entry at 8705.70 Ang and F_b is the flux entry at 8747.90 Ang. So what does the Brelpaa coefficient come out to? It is 1.01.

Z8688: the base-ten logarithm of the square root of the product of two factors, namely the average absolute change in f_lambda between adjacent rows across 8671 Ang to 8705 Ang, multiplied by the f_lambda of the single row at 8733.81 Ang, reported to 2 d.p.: 0.59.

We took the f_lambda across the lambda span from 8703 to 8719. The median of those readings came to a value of 41.2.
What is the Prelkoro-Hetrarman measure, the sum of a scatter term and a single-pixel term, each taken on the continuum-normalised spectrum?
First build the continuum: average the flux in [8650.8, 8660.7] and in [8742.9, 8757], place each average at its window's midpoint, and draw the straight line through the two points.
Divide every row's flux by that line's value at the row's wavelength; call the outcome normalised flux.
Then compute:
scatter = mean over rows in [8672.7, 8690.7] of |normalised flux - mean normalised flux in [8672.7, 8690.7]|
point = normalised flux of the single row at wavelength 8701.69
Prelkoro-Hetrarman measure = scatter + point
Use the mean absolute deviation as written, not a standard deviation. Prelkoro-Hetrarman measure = 1.07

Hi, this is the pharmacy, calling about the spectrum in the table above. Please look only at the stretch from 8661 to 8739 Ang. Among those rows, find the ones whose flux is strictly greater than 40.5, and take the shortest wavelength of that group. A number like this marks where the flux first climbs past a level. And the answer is 8699.69 Ang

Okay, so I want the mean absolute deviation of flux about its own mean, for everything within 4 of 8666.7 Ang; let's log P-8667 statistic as 1.1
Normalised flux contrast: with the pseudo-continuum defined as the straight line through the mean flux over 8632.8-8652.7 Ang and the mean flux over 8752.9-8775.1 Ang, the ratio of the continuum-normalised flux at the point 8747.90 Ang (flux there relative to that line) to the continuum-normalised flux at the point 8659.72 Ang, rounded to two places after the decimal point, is 1.19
